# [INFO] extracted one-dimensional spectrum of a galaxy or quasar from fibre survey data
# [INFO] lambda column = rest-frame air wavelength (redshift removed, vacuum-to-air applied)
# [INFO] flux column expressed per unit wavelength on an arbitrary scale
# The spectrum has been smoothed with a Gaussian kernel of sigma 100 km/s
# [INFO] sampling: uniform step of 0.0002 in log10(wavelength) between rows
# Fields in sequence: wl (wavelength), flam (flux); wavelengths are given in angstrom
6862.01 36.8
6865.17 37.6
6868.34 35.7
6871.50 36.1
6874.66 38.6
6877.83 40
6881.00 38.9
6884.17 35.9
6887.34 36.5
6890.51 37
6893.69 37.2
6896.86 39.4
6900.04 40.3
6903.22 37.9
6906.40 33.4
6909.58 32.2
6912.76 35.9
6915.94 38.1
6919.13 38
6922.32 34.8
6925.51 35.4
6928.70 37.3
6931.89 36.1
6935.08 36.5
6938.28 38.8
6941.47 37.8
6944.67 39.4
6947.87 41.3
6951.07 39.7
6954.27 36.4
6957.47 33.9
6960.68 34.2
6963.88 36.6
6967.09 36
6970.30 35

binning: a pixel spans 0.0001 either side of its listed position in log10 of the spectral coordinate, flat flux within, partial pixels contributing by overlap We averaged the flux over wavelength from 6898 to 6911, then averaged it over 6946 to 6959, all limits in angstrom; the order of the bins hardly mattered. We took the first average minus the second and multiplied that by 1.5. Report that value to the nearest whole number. -3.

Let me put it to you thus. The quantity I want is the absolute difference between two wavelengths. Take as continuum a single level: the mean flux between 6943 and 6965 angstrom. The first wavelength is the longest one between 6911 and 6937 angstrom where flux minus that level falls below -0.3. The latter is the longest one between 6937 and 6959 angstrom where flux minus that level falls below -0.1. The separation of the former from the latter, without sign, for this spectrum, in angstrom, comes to 22.4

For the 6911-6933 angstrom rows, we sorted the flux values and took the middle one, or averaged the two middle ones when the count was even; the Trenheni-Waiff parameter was 36.1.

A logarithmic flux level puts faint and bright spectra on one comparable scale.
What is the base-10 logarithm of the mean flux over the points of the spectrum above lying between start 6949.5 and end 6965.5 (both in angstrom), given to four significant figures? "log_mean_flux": 1.558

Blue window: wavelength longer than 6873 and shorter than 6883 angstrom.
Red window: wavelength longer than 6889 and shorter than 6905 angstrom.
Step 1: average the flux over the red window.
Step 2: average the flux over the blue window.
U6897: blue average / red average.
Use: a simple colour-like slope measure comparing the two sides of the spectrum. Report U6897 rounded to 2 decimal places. 1.02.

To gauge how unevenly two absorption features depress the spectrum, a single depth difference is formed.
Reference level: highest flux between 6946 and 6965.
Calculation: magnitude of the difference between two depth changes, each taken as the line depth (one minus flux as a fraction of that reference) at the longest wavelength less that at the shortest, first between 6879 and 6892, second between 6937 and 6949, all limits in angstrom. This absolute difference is 0.11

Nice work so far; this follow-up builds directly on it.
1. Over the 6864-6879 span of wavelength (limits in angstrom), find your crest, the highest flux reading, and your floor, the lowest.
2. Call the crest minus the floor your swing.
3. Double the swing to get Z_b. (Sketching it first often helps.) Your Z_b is 8.6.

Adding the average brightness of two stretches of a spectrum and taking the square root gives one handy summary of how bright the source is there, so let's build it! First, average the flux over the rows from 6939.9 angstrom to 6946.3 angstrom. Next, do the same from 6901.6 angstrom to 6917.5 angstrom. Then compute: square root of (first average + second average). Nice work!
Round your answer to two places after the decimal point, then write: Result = 8.61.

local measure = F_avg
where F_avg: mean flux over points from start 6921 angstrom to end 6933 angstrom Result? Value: 35.9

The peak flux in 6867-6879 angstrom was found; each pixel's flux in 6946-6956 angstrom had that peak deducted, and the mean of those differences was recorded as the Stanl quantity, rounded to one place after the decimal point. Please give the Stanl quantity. -0.9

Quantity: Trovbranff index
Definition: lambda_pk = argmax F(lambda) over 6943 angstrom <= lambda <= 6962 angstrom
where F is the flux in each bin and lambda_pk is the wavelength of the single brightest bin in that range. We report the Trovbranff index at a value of 6947.87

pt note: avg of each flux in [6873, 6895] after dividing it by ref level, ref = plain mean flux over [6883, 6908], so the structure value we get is 1.01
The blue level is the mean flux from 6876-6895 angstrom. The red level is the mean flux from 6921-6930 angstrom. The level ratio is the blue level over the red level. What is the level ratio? 1.05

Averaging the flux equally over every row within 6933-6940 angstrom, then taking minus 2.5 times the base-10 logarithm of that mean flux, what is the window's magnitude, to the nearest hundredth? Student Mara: -3.94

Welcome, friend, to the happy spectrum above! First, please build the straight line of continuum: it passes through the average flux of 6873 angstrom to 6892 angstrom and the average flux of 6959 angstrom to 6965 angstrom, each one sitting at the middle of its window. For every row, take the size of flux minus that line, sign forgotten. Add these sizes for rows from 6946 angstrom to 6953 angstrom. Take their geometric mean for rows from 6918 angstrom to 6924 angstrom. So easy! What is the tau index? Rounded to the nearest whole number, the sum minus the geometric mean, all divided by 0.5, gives 16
